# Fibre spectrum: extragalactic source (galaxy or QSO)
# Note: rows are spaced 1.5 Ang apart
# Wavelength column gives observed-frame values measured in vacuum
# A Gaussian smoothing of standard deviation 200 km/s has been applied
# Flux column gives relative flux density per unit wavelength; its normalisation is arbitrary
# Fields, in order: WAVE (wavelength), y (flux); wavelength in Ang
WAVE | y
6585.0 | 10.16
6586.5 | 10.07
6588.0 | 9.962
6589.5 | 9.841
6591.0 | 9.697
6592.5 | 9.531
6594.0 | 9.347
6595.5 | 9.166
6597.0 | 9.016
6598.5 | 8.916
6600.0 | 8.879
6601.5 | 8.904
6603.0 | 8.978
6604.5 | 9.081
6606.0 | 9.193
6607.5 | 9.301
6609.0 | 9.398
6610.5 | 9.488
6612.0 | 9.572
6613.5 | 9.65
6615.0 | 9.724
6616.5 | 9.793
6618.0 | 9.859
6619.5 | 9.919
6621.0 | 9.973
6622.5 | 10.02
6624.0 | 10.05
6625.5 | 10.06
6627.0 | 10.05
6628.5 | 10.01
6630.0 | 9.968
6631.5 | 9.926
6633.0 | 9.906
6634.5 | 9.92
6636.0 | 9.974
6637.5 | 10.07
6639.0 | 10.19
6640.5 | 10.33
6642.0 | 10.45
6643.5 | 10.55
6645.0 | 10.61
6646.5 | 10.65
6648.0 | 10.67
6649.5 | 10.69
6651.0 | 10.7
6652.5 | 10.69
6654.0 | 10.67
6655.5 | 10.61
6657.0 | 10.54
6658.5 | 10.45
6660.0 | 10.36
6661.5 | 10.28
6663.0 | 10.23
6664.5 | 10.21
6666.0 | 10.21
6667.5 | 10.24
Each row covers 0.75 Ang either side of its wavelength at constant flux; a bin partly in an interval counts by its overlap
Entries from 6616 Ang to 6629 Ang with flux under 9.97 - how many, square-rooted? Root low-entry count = 1.7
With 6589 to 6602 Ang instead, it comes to 3.0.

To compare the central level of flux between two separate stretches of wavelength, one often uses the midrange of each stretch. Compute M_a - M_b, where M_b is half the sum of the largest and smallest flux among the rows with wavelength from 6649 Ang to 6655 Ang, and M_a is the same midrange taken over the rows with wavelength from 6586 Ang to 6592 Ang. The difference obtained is -0.80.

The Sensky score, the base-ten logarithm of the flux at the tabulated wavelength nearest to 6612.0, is 0.98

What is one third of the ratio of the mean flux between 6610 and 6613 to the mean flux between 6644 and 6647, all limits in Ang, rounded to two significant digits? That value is 0.30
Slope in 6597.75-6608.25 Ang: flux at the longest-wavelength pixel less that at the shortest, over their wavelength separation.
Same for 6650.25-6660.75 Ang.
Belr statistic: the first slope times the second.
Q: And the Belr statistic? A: -0.0016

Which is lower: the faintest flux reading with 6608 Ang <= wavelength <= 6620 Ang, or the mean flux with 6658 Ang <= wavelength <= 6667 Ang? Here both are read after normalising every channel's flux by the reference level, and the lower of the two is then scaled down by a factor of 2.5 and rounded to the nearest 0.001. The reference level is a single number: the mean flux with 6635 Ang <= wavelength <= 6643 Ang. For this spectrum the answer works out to 0.368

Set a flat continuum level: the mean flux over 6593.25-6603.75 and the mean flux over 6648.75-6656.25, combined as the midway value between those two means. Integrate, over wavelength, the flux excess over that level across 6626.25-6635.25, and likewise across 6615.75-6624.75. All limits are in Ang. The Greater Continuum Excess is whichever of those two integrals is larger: 1.0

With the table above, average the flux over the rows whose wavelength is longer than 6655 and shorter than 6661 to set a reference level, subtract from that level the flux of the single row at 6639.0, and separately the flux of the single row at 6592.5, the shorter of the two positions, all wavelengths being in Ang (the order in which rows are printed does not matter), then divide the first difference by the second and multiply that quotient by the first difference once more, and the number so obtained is 0.09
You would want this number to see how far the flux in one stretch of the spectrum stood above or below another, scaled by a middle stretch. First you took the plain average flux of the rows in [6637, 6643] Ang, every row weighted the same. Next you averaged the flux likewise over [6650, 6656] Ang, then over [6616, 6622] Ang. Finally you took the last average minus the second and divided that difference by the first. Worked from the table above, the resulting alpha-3 -0.08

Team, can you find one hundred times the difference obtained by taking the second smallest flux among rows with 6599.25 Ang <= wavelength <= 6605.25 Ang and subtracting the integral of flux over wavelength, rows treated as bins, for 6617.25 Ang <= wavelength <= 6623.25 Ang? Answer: -5075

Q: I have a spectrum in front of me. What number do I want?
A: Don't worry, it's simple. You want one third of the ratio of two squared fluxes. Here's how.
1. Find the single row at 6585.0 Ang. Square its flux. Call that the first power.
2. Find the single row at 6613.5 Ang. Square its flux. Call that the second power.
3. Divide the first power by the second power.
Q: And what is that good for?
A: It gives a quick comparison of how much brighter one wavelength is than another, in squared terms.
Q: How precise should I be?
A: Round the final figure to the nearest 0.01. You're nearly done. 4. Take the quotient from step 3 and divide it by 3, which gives 0.37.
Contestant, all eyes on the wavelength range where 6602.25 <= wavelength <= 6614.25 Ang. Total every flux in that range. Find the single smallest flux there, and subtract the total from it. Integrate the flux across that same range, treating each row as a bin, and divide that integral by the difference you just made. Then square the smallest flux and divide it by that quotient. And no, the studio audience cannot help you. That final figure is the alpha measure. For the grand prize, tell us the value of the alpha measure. -47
